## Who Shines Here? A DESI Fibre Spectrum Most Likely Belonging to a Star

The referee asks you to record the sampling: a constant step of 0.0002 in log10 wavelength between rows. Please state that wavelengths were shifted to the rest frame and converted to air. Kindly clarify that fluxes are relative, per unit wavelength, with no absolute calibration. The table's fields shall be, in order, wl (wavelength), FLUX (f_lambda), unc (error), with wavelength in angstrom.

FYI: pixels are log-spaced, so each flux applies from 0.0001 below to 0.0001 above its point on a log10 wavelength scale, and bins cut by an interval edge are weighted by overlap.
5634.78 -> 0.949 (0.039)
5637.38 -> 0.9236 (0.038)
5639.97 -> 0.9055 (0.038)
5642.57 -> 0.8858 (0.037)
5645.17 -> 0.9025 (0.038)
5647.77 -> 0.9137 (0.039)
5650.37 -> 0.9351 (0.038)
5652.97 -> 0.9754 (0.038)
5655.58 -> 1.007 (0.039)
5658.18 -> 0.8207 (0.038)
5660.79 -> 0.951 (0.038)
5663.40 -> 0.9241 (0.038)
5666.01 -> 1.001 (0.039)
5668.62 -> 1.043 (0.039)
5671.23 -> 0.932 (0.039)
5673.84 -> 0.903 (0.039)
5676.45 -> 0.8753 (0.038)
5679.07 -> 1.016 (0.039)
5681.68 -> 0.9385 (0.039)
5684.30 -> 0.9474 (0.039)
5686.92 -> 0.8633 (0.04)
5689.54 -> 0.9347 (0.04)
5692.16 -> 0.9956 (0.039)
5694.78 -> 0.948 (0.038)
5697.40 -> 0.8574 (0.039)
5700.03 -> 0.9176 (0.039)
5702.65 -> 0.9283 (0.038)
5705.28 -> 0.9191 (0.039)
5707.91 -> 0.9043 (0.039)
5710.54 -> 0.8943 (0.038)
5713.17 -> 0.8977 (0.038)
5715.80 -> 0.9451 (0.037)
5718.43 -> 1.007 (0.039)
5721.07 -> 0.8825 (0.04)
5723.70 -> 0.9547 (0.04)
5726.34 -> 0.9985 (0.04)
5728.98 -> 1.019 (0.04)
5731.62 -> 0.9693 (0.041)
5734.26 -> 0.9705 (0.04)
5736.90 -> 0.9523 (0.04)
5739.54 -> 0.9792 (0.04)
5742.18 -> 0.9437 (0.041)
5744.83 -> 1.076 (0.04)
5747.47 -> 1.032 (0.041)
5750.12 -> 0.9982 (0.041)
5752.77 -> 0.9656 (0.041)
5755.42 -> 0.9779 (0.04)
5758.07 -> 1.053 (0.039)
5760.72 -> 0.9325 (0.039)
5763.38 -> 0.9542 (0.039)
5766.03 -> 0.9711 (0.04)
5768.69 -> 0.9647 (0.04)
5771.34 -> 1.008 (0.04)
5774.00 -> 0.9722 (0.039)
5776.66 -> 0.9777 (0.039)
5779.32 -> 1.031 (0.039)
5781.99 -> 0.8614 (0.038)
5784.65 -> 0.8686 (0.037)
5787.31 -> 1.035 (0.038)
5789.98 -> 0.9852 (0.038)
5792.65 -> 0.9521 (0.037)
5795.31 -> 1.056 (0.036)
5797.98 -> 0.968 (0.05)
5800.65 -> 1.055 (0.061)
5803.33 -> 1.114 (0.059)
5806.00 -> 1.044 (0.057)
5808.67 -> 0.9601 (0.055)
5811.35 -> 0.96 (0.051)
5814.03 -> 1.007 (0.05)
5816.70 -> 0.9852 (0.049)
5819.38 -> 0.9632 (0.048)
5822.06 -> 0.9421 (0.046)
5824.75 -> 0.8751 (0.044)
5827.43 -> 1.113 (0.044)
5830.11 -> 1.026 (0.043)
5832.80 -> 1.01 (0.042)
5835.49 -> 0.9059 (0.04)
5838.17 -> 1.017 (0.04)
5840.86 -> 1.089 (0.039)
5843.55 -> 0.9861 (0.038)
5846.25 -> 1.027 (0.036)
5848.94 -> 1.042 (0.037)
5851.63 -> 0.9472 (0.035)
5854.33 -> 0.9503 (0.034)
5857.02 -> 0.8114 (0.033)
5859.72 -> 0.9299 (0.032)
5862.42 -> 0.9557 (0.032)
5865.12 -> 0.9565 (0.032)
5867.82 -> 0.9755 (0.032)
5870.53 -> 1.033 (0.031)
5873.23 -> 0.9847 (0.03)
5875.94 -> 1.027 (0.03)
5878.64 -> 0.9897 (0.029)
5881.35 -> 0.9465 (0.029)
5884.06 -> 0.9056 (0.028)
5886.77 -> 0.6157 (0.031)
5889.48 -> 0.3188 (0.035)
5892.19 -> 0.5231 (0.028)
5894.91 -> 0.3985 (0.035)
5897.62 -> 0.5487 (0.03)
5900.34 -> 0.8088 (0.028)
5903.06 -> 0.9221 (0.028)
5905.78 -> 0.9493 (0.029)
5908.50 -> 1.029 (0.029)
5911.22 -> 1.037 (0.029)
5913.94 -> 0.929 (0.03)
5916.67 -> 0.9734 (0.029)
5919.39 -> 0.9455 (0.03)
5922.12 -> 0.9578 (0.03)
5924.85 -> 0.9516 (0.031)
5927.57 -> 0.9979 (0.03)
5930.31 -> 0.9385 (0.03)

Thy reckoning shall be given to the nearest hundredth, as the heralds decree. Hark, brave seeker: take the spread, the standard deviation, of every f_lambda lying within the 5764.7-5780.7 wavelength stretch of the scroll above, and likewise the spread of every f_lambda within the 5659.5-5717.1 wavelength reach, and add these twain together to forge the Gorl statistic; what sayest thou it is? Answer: 0.07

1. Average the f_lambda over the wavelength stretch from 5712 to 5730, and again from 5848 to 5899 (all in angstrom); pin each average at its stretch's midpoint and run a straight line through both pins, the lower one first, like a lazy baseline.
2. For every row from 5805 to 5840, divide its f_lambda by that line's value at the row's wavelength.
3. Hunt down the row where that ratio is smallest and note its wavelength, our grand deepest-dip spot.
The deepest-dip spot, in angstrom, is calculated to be 5824.75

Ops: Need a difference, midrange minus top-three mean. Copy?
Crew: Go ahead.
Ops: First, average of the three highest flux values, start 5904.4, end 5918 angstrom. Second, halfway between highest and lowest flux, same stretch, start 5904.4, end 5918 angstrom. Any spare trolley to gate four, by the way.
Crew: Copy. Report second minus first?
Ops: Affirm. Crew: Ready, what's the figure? -0.030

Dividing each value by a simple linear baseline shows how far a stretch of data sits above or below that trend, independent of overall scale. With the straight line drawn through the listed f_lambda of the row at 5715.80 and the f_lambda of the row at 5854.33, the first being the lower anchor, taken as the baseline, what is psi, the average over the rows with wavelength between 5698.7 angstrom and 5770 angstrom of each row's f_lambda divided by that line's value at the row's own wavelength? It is 1.02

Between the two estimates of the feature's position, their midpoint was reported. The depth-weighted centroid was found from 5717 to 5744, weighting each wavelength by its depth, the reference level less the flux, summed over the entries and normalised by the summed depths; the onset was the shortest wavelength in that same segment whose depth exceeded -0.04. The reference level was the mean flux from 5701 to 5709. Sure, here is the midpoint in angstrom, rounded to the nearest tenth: 5725.6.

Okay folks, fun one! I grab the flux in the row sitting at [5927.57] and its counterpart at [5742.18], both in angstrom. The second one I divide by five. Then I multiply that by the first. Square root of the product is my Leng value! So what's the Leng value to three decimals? 0.434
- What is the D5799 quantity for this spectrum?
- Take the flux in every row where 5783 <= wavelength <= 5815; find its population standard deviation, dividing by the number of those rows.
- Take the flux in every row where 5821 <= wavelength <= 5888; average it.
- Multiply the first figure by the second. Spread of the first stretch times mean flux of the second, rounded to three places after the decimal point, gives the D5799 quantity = 0.060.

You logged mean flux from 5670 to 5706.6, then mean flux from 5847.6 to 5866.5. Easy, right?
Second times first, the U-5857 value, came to 0.87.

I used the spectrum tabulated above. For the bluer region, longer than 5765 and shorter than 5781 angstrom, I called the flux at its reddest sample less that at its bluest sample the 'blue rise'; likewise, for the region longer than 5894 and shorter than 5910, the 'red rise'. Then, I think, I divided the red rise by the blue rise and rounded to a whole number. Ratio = 11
